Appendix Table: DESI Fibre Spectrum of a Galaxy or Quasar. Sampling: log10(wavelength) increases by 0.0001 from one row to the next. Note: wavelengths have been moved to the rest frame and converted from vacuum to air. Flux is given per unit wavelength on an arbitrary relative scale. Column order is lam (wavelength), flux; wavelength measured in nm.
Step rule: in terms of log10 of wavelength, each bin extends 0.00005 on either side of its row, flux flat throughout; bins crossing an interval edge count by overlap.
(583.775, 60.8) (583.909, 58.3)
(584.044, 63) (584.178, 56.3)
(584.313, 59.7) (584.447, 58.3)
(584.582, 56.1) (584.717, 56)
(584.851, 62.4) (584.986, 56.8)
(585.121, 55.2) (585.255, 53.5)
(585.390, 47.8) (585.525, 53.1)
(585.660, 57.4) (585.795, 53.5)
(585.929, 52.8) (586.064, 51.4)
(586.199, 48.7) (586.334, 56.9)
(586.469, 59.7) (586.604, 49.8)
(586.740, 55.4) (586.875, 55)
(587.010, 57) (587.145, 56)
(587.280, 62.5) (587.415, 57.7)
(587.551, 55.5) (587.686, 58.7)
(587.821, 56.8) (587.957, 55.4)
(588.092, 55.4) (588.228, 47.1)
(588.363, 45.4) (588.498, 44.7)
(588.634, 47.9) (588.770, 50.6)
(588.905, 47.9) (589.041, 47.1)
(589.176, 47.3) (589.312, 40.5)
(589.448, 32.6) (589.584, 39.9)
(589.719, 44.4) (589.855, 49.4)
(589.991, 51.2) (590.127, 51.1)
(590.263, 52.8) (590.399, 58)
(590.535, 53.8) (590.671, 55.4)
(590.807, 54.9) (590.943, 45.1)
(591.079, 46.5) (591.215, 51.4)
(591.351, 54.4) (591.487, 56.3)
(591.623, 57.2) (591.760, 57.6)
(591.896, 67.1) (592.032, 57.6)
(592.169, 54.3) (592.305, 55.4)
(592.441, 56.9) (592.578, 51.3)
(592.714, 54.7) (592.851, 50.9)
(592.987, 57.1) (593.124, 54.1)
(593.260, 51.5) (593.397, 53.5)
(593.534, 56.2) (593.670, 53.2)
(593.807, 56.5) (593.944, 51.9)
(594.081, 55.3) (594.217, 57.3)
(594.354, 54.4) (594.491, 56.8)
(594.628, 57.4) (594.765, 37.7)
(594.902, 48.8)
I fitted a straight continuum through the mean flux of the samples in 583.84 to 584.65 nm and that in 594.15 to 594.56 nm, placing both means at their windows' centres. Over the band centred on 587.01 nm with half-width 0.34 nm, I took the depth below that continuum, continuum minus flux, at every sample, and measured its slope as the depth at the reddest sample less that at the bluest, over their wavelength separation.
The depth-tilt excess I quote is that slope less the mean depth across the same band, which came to -14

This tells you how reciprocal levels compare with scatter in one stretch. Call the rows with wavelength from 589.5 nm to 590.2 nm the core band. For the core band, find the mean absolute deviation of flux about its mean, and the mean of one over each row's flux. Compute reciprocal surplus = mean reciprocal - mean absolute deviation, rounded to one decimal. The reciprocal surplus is -4.0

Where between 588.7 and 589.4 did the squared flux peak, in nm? 588.770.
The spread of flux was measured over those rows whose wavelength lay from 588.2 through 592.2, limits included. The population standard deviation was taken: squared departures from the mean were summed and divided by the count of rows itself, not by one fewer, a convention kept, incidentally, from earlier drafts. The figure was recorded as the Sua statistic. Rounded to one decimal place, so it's 6.6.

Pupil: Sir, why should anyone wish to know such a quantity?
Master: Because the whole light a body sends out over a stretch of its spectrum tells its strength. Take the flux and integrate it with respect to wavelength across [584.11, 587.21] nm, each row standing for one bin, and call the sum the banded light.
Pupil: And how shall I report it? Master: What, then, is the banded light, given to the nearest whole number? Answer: 171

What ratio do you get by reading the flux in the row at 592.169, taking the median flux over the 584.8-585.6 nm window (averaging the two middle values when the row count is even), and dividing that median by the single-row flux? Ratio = 1.00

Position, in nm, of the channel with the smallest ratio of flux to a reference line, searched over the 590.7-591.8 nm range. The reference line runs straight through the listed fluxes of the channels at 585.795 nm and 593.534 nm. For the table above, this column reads 590.943 nm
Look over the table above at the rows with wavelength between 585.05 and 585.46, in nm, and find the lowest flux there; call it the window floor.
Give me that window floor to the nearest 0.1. 47.8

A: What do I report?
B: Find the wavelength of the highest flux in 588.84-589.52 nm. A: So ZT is 588.905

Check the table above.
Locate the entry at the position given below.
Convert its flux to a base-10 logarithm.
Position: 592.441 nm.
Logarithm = 1.76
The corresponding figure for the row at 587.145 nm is 1.75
